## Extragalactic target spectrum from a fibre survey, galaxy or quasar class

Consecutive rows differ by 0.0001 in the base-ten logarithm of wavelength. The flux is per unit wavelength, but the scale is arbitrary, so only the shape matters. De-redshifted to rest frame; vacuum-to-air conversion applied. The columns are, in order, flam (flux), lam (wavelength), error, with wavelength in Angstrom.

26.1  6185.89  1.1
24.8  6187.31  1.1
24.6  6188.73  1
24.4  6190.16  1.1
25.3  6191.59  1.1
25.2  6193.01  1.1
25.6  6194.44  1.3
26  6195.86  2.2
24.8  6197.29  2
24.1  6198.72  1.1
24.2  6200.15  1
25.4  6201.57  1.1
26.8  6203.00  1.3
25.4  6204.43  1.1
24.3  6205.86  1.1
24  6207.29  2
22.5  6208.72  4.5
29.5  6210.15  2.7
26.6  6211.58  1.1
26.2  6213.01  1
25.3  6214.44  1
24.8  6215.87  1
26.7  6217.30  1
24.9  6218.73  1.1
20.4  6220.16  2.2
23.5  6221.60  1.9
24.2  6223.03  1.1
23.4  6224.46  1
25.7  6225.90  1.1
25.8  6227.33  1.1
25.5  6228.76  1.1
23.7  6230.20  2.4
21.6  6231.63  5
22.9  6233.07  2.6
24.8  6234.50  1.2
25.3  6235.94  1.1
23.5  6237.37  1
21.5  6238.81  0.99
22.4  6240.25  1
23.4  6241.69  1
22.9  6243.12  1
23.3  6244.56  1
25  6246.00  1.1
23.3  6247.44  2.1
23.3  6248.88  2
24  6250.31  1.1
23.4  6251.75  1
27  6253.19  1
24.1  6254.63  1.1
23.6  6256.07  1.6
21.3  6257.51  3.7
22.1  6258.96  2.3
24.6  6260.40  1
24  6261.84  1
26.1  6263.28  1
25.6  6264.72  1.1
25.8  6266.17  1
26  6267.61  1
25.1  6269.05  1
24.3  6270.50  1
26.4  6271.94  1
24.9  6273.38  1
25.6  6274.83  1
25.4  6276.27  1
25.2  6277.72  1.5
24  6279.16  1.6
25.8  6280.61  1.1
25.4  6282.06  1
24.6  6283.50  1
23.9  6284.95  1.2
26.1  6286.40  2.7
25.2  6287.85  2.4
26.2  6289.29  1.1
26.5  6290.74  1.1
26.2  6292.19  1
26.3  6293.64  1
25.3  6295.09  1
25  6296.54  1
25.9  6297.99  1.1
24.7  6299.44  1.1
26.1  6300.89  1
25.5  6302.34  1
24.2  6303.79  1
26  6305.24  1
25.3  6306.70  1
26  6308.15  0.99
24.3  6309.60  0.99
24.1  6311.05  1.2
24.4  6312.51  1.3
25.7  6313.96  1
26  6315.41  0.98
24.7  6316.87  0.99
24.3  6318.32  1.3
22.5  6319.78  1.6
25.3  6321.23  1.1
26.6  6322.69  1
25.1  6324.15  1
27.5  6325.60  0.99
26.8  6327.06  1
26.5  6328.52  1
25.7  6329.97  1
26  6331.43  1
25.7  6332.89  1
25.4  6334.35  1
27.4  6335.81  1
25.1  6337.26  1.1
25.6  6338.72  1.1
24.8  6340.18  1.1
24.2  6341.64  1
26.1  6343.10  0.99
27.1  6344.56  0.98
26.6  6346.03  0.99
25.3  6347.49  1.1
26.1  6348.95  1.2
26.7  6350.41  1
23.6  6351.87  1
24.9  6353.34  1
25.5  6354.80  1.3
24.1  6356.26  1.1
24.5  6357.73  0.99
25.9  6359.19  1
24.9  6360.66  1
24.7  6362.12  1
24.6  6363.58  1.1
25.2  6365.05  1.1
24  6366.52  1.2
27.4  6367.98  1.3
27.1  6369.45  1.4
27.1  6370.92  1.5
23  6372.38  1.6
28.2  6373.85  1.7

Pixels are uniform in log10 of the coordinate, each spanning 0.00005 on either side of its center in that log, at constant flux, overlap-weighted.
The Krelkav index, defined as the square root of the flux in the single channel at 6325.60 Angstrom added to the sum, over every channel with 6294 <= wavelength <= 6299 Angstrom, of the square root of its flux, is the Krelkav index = 20.4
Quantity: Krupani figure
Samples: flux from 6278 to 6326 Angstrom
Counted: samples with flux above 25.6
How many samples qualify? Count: 14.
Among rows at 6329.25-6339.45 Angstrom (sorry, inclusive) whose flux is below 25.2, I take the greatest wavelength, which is 6337.26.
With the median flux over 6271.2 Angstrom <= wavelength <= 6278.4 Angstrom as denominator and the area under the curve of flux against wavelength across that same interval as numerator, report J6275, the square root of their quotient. 2.69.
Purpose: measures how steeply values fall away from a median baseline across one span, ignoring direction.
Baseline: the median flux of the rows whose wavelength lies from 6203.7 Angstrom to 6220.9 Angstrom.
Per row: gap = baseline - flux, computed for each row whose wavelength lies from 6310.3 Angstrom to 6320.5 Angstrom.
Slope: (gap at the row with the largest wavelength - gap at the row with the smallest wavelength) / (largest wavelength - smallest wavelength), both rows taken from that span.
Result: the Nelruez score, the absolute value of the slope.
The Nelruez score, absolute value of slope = 0.18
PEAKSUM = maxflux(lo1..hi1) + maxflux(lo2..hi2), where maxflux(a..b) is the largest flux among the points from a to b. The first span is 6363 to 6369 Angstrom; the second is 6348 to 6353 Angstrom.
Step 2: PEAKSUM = 54.10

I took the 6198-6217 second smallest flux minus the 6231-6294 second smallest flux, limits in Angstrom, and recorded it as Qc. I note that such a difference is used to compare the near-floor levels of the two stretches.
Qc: 2.5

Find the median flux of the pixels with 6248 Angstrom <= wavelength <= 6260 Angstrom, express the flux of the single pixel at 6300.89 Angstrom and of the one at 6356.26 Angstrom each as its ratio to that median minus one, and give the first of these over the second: 4.33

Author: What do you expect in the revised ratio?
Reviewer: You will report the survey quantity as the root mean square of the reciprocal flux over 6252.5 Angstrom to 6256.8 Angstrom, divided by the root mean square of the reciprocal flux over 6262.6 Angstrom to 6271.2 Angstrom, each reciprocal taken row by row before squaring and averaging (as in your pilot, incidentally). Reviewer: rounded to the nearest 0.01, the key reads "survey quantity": 1.03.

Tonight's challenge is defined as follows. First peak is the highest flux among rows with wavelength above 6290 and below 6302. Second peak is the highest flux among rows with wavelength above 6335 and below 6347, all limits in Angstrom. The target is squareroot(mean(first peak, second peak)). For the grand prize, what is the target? 5.19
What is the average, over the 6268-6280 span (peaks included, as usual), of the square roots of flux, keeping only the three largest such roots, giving 5.08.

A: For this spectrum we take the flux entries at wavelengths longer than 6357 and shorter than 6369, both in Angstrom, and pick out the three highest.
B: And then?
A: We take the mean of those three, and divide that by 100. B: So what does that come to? 0.262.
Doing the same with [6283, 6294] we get 0.263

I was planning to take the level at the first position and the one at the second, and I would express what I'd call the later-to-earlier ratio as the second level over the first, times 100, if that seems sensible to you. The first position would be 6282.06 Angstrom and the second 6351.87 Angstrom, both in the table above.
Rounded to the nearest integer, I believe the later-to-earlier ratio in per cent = 93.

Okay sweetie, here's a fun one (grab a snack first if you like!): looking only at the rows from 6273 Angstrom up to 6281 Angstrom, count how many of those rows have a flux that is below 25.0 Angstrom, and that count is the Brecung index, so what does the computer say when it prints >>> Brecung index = 2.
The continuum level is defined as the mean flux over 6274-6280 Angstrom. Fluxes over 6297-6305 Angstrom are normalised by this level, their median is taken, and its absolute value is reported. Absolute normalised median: 1.02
